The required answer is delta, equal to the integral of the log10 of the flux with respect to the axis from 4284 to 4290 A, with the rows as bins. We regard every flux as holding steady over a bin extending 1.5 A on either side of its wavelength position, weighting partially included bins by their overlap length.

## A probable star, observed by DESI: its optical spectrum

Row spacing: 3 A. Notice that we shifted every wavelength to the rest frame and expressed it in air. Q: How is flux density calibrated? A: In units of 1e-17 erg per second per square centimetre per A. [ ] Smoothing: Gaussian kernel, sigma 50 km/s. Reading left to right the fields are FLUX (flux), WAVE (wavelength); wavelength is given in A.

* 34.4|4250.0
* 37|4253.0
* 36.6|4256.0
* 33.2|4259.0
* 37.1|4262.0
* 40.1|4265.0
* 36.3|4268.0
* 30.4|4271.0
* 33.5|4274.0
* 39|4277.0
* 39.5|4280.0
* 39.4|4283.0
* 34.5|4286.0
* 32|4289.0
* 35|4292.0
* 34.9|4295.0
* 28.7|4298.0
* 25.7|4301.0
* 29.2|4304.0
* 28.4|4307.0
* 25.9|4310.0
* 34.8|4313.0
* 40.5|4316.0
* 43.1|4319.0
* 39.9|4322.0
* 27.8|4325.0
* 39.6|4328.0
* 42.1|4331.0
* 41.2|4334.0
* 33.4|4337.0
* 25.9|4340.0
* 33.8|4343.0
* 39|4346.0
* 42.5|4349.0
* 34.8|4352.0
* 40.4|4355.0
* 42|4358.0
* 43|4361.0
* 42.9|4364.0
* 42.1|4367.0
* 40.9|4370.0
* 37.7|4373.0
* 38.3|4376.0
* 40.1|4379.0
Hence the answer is 9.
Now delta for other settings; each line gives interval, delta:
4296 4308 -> 17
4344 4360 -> 26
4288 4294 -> 9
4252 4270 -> 28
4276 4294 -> 28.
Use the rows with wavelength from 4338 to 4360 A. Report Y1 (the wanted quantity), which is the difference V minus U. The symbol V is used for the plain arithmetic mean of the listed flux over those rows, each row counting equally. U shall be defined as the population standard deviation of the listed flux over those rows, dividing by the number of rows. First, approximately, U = 5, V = 36.9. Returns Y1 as 31.4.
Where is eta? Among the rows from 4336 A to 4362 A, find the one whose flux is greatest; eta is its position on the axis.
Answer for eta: 4361.0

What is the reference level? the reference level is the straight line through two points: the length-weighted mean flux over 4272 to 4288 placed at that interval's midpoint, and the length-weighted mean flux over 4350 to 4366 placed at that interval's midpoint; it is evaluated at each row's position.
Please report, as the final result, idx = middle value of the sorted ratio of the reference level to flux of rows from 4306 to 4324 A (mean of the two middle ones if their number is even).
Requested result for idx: 1.04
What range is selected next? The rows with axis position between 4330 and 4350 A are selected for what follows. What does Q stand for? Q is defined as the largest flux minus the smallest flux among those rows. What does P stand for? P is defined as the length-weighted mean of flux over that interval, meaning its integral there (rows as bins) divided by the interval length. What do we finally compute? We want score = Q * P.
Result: 607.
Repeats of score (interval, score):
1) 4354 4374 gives 219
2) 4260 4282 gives 354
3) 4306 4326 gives 596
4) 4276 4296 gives 272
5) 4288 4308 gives 284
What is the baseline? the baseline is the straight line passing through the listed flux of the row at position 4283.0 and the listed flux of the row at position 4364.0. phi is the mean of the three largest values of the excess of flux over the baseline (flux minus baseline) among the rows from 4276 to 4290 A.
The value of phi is 0.03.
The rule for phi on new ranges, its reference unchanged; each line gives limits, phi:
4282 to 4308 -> -3.27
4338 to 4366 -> 0.16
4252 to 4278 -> 0.08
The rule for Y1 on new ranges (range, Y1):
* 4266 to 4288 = 32.9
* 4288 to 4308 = 27.3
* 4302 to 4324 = 28.2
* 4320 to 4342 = 29.5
